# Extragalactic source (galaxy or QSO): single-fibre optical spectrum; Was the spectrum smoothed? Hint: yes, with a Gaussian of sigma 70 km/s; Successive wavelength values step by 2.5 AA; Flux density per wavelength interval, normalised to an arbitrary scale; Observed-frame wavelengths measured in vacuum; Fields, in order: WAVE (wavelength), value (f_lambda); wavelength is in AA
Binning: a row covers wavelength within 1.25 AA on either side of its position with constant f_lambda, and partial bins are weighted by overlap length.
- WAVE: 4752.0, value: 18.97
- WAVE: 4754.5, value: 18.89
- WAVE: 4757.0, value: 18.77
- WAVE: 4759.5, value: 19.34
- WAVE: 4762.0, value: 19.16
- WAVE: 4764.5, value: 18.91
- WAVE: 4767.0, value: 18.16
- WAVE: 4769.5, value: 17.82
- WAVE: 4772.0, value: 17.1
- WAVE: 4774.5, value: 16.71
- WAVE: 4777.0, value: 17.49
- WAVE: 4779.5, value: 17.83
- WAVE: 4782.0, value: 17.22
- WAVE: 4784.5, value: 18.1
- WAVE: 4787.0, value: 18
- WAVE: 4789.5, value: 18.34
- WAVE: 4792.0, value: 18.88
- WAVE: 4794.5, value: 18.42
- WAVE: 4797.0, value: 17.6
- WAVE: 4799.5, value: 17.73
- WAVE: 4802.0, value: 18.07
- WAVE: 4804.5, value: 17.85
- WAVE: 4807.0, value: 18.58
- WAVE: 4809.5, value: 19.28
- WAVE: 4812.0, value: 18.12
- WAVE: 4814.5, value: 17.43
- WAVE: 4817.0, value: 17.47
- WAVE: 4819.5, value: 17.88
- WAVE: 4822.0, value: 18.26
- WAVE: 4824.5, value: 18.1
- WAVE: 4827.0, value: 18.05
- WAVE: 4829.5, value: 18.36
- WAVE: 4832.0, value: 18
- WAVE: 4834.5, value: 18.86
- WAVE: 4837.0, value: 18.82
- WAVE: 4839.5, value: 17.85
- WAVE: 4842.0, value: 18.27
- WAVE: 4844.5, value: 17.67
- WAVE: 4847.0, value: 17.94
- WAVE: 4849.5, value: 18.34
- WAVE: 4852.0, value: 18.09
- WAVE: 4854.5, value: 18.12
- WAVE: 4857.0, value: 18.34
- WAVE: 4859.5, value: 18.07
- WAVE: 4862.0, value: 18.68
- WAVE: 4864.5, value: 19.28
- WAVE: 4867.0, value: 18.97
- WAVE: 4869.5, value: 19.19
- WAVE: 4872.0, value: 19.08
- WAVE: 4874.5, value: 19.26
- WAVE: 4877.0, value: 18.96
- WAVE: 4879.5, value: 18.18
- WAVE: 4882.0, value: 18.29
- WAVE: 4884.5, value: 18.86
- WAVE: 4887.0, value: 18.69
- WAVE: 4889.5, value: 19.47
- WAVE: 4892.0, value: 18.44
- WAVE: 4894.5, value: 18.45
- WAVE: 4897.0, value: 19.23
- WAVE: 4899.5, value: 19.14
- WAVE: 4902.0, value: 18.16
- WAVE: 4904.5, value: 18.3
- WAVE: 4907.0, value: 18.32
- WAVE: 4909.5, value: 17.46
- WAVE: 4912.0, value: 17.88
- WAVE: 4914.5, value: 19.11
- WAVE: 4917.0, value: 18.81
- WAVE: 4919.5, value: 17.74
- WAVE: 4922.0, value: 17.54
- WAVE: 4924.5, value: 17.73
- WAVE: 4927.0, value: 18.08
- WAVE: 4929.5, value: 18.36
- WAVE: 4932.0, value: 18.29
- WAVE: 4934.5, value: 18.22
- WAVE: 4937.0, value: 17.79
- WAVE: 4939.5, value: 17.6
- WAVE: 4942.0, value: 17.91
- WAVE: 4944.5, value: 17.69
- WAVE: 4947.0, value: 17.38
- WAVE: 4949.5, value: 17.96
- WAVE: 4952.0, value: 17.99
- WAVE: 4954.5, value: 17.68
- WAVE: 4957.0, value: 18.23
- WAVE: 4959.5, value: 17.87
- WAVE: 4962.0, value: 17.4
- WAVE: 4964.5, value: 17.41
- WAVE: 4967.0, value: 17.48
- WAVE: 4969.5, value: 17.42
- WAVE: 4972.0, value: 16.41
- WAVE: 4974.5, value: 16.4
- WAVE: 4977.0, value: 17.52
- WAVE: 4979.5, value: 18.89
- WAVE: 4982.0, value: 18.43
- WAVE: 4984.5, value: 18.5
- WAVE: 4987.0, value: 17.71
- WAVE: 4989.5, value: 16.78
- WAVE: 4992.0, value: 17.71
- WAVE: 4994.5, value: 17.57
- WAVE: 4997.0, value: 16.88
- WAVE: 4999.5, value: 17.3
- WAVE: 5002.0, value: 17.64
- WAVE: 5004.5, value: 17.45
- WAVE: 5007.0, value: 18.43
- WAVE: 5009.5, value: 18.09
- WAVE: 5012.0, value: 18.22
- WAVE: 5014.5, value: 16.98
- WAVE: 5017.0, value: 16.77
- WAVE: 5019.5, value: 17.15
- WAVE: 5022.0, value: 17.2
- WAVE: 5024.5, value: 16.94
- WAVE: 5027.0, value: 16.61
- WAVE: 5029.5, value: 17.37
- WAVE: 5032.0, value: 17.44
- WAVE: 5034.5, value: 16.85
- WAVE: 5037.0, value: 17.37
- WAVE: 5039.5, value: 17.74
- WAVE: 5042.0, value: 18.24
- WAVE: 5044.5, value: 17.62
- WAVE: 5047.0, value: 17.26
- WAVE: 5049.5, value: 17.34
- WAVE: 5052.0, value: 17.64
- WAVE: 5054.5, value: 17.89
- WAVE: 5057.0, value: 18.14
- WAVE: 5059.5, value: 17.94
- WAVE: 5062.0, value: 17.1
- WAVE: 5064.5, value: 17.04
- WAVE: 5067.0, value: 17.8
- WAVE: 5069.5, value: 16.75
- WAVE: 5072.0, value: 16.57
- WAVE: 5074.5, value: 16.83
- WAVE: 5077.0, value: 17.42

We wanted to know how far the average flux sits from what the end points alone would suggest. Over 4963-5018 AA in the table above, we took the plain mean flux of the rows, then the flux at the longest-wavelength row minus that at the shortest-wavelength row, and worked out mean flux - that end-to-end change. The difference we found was 18.2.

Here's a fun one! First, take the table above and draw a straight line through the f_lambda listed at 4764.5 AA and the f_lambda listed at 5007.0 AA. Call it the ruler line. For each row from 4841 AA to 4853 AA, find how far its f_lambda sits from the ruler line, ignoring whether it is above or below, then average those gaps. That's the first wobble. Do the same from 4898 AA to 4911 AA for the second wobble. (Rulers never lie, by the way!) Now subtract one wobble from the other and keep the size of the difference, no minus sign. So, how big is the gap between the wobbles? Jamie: 0.13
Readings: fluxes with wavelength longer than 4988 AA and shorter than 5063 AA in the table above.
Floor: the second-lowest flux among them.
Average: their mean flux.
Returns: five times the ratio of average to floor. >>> 5.20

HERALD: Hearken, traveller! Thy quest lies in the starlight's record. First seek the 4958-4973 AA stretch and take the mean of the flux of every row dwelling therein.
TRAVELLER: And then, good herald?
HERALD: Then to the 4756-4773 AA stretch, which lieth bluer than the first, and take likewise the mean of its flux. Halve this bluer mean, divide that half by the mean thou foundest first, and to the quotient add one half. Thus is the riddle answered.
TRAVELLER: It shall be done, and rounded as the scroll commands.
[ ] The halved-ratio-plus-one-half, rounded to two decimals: 1.03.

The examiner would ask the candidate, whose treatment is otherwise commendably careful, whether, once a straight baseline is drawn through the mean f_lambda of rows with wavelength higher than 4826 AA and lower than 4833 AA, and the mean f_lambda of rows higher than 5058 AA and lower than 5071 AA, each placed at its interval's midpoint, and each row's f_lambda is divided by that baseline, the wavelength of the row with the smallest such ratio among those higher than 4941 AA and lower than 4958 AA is 4947.0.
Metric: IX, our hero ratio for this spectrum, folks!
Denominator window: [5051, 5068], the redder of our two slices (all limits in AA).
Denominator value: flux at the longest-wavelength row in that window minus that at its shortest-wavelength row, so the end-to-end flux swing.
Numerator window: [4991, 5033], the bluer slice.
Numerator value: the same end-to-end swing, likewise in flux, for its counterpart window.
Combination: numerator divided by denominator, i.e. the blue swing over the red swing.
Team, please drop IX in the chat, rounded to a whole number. -2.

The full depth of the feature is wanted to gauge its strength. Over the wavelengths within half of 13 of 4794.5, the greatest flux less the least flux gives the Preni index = 1.28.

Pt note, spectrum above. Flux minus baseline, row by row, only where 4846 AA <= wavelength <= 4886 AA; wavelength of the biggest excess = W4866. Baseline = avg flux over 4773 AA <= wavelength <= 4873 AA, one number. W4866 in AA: 4864.5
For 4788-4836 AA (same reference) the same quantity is 4809.5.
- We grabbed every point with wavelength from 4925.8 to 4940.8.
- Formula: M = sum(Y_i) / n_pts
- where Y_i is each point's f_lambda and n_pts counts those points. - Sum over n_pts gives 18.1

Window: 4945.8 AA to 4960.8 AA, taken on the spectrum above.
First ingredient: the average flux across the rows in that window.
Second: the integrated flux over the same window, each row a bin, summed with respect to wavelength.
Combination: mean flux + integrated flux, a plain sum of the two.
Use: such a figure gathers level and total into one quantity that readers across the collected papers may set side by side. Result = 286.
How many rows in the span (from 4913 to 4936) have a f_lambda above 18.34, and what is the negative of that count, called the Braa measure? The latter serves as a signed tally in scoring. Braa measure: -3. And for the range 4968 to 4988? -3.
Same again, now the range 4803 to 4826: -2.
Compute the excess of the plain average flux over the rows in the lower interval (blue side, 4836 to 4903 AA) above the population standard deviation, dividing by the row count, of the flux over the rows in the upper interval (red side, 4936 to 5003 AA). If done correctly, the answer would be 18.0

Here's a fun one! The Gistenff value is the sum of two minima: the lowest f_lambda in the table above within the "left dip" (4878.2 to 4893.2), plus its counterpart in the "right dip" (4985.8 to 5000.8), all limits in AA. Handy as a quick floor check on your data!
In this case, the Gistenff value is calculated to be 35.0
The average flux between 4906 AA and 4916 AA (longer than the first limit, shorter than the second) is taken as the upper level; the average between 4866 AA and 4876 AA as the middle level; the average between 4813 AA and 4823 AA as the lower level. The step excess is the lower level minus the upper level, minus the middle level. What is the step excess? -19.6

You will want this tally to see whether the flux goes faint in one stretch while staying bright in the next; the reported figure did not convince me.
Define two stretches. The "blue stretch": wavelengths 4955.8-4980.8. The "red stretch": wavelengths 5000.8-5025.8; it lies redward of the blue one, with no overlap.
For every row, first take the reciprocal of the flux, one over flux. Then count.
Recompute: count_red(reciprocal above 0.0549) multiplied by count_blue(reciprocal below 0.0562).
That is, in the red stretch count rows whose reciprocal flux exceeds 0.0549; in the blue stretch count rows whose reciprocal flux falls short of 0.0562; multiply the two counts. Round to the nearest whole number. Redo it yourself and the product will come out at 24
